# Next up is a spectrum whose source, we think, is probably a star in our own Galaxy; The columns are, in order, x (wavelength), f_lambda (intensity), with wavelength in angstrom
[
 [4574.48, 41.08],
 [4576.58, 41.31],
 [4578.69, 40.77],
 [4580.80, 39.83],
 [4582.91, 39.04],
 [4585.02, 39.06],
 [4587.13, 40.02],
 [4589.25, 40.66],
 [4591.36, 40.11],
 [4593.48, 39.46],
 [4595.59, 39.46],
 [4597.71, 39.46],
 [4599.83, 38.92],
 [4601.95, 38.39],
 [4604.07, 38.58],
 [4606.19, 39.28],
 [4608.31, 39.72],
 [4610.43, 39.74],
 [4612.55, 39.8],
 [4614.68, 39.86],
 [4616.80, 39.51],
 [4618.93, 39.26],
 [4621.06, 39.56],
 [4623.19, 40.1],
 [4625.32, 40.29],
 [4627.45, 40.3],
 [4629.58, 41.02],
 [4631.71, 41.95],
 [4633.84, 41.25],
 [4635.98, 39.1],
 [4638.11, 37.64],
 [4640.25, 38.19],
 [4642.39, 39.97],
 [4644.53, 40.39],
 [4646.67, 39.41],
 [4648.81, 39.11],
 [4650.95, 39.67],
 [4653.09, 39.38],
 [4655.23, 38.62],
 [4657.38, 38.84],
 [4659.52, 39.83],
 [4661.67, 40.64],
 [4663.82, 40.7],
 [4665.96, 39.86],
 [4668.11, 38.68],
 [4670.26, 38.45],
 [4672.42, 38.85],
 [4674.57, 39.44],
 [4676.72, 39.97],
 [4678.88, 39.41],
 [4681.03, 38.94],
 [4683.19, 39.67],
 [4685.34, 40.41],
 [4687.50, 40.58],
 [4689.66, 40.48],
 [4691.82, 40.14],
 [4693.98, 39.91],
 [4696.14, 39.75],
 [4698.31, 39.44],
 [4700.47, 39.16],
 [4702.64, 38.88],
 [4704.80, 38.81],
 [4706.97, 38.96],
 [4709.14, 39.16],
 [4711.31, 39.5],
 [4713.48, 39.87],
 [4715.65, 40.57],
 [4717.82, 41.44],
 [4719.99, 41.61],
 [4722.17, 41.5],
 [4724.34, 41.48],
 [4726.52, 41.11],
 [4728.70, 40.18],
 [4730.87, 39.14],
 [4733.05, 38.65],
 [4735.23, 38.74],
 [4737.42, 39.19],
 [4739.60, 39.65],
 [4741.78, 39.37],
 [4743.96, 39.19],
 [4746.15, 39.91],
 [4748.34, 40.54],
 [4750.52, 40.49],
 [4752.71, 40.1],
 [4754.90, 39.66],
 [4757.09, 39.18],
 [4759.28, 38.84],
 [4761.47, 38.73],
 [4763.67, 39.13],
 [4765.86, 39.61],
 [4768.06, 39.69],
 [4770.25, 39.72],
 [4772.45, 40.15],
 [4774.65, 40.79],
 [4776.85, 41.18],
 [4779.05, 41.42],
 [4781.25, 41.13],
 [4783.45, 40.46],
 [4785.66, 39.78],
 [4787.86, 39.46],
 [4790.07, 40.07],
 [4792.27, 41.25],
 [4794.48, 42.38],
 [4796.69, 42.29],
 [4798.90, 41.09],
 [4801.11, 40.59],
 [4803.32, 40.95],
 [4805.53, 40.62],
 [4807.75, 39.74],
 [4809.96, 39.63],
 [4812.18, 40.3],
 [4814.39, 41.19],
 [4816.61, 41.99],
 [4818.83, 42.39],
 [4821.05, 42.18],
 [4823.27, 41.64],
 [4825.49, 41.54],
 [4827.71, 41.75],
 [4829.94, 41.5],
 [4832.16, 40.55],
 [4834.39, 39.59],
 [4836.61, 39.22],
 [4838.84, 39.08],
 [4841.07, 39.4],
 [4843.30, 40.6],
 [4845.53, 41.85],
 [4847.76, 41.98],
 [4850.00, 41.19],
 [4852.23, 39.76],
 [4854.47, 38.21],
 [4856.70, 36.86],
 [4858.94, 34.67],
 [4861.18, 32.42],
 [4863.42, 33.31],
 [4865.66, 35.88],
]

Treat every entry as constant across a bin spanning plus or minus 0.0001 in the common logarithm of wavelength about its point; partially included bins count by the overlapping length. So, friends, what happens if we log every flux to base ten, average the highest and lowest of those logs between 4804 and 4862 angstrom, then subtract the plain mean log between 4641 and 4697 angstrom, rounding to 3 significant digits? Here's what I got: -0.0292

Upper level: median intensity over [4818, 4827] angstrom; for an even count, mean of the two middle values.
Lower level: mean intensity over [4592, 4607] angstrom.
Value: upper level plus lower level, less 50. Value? 31.0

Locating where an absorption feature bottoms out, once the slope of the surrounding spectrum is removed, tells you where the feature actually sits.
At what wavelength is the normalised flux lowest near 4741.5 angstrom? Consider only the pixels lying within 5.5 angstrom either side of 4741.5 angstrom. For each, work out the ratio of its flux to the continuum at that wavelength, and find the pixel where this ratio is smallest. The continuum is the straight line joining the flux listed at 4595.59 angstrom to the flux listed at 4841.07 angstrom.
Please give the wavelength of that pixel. 4737.42 angstrom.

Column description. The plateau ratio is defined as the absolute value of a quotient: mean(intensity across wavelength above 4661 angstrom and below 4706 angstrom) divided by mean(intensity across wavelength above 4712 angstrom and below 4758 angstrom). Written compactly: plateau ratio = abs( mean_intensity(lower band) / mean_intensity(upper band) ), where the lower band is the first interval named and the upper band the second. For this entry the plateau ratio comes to 0.989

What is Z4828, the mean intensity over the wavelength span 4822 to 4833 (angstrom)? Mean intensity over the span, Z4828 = 41.4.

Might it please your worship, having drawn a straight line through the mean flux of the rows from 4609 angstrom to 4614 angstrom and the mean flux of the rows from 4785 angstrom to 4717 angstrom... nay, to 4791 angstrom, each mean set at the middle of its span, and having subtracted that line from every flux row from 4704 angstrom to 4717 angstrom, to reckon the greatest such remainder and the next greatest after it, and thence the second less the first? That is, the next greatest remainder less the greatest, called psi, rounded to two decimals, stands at -0.70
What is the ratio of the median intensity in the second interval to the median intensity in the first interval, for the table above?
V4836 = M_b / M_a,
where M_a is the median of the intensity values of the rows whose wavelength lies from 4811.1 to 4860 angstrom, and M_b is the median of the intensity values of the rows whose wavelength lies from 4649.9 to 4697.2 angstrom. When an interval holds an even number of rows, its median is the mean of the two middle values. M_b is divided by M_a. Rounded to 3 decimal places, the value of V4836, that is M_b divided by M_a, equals 0.971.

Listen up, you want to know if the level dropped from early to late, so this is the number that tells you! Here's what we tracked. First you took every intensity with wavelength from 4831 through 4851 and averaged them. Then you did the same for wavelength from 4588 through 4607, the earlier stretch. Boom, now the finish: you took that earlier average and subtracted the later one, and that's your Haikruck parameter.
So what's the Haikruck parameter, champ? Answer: -1.0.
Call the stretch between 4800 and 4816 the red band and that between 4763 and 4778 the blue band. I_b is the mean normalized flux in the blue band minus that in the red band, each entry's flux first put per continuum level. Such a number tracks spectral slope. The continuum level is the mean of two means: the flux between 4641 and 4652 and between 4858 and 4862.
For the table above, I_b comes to -0.011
